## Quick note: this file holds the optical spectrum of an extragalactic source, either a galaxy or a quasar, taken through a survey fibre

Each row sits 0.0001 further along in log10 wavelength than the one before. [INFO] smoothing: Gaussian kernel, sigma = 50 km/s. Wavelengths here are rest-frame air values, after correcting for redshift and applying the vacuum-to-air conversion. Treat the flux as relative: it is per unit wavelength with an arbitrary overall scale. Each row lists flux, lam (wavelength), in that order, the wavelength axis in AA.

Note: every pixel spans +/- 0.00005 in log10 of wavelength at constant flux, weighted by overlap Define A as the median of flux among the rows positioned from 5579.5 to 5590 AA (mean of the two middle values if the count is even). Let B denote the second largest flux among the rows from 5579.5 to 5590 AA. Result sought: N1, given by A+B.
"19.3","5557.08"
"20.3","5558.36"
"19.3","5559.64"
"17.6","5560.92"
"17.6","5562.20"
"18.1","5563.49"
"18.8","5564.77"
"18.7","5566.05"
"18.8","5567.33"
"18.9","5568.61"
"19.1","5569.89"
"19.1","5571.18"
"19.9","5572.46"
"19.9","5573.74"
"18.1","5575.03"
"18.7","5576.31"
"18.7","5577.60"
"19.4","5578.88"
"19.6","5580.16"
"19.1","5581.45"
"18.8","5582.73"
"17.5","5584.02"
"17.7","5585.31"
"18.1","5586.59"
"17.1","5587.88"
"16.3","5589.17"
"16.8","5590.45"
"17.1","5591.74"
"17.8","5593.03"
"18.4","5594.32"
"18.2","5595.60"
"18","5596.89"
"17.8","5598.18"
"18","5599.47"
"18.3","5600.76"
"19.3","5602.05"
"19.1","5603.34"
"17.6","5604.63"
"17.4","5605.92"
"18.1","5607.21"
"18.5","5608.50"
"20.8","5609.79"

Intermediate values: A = 17.90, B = 19.1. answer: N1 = 37.0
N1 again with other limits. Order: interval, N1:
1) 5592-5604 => 37.3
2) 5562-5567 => 37.1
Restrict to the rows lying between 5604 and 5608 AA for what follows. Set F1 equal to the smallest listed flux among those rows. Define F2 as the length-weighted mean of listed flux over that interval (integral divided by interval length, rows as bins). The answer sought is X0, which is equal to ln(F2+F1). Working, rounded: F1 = 17.4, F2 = 17.7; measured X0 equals 3.559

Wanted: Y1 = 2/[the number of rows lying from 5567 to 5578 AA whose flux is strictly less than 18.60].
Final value 2.00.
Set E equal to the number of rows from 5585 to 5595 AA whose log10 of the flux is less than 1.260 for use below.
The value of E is 7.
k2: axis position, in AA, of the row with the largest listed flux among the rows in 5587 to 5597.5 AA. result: 5594.32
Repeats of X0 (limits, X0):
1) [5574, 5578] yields 3.602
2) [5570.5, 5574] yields 3.656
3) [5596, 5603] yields 3.586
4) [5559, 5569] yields 3.585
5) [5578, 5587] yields 3.587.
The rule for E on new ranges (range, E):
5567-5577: 1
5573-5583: 1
